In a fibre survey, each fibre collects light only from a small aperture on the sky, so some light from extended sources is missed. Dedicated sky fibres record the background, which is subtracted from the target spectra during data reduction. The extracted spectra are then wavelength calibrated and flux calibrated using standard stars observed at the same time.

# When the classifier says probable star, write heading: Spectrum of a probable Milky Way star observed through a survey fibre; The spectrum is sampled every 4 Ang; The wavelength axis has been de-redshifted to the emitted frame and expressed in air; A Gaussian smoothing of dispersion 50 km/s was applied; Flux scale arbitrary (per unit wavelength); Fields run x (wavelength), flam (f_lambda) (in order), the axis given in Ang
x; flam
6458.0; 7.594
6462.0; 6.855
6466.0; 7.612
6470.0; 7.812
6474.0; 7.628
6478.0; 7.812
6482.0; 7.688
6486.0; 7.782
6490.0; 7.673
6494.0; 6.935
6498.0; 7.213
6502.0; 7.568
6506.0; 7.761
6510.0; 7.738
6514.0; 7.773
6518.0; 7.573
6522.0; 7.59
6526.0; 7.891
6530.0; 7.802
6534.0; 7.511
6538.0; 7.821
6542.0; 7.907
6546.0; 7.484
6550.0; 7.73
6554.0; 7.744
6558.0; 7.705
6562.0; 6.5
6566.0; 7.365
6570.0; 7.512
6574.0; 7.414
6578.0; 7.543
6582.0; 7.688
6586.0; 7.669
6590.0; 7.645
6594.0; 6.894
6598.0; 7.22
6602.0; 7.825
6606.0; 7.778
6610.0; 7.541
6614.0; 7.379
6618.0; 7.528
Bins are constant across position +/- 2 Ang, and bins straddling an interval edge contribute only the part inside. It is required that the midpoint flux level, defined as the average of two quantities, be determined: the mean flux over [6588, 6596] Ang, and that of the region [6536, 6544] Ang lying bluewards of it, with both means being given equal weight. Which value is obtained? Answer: 7.57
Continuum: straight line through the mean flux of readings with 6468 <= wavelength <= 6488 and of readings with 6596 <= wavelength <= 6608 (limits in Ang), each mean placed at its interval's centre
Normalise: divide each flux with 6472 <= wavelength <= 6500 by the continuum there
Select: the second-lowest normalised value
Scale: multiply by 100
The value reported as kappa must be 93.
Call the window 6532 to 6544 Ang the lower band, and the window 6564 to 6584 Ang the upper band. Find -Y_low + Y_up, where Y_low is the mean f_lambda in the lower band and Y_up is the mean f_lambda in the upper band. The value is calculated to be -0.24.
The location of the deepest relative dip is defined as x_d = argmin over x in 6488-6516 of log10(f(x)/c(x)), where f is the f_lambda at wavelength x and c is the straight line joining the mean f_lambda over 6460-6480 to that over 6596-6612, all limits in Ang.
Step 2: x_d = 6494.0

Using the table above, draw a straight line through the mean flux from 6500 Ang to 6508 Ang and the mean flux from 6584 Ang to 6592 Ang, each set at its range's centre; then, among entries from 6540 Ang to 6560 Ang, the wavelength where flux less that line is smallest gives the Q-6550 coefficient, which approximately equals 6546.0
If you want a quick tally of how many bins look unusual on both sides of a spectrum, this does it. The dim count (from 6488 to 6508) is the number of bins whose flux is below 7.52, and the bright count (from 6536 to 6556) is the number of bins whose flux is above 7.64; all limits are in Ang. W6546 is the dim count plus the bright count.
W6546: 6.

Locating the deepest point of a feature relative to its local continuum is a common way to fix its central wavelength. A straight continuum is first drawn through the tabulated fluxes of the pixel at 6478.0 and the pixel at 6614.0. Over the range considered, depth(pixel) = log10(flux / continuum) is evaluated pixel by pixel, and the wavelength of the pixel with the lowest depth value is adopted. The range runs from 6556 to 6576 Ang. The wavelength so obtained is 6562.0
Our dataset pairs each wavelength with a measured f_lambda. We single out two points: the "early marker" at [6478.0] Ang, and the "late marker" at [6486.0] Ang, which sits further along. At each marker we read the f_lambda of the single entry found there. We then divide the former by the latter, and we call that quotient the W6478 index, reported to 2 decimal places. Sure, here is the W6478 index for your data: 1.00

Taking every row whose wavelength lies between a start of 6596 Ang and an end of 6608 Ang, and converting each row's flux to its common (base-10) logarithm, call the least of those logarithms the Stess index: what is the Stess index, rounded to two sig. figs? 0.86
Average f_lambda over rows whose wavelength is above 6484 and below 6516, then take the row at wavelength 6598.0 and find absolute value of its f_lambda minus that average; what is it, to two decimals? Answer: 0.34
